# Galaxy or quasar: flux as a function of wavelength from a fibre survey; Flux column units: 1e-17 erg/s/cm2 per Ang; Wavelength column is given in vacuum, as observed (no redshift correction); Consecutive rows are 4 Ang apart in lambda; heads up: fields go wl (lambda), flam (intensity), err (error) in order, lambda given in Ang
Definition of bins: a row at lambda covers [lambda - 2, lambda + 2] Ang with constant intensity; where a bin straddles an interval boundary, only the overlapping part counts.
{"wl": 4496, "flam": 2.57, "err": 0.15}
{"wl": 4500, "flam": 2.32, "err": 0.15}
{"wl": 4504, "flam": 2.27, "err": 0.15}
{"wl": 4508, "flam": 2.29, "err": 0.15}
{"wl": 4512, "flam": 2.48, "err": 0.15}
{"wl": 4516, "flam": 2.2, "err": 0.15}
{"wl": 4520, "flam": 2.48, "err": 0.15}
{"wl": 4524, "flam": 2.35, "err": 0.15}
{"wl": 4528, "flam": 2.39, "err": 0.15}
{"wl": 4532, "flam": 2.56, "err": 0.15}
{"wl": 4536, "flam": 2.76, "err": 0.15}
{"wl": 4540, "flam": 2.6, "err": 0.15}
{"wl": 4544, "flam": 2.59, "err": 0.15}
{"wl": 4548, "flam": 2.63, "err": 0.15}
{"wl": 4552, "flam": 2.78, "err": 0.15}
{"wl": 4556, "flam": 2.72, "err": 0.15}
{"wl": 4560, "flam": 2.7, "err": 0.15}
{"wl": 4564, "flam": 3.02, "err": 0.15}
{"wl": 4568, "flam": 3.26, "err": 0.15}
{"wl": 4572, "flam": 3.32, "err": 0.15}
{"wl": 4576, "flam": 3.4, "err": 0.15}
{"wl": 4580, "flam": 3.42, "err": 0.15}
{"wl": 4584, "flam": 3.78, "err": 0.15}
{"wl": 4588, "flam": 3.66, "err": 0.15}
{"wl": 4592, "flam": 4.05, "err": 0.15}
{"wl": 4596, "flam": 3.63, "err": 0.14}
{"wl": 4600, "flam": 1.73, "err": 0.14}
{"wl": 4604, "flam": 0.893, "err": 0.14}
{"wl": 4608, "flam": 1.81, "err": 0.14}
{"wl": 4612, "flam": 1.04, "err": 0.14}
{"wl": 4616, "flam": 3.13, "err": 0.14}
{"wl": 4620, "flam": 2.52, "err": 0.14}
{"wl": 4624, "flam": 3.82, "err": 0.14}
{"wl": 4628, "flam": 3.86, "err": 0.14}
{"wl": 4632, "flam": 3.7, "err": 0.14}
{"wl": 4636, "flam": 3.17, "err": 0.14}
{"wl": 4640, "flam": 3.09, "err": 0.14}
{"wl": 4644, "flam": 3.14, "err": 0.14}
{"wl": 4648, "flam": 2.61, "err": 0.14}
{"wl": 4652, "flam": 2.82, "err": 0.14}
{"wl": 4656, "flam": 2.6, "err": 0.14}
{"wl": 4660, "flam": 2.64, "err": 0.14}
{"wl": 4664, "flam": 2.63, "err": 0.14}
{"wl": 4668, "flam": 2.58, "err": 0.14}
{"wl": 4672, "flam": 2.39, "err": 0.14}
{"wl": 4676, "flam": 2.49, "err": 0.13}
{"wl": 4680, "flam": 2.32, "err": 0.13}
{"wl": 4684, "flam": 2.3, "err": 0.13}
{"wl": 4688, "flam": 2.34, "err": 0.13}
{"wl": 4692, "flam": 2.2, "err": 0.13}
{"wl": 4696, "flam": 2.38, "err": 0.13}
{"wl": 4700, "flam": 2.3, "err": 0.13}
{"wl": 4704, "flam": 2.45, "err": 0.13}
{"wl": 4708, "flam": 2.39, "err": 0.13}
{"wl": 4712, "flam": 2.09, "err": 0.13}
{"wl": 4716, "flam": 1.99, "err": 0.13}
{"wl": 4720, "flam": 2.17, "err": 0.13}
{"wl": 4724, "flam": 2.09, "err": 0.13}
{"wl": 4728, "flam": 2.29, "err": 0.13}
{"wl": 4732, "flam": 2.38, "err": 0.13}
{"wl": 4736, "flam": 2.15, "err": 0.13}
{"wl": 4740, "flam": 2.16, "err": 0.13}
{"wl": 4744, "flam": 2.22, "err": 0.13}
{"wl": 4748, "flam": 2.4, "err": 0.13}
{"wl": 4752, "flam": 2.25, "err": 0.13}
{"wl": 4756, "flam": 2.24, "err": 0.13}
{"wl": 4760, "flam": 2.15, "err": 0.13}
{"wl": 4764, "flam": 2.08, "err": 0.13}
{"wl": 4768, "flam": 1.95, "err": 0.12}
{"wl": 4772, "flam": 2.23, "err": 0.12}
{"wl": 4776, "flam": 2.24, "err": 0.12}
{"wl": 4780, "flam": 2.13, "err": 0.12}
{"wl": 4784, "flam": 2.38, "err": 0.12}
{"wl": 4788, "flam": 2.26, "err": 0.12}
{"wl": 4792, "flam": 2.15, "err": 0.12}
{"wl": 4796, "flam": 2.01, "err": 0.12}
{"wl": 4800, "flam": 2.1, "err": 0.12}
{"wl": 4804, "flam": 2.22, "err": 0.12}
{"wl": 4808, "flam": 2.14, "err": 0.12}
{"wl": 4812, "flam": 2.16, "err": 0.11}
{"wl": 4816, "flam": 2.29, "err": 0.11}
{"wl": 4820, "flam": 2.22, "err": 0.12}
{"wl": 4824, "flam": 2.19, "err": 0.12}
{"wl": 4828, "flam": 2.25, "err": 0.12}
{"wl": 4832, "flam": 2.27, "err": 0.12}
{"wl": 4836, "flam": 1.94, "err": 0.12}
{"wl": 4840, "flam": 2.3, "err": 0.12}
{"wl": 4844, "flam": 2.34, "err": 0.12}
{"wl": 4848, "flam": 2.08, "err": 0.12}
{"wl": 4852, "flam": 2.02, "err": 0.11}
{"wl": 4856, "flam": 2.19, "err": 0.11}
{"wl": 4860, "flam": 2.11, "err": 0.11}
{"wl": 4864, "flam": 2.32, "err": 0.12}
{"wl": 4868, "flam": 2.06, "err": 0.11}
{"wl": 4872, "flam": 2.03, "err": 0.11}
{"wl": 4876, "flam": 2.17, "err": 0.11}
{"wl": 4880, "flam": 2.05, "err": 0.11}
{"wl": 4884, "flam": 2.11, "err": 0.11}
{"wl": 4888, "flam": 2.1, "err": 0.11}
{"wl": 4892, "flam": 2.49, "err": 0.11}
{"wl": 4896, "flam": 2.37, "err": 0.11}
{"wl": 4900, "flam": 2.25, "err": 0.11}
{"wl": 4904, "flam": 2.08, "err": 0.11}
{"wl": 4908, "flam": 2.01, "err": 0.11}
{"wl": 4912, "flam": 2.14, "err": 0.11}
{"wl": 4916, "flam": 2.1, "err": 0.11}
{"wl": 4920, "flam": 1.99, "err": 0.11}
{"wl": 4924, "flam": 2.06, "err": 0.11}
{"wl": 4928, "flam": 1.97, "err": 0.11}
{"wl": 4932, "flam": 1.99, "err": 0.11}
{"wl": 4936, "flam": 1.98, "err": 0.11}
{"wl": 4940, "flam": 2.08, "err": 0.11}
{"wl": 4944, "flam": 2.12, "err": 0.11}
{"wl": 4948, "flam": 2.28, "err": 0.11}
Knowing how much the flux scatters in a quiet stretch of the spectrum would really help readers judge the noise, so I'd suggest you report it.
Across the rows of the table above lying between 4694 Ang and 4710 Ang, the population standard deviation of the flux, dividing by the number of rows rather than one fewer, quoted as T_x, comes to 0.053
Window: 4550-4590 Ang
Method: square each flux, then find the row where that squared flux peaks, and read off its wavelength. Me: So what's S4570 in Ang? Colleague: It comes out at 4584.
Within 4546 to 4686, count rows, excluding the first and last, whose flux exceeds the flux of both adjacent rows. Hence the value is 10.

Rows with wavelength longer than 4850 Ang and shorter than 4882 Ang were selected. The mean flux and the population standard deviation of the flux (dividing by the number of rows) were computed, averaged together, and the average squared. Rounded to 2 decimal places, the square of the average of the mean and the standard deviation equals 1.23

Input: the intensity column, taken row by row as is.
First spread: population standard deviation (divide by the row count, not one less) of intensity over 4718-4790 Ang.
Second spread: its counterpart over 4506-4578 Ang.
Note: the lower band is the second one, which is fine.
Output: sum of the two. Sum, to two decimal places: 0.45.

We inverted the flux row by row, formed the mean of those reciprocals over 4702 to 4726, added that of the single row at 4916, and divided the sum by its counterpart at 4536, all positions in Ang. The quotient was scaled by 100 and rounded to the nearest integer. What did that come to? 258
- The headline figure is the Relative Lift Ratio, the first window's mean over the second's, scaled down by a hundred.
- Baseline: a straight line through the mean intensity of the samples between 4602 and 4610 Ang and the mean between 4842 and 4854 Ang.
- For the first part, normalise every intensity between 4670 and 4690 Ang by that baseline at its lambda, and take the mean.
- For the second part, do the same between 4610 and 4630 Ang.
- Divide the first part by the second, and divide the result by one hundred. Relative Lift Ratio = 0.0073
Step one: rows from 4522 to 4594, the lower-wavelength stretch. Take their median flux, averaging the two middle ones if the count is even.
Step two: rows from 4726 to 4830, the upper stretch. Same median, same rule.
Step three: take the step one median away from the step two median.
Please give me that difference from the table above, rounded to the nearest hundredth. -0.55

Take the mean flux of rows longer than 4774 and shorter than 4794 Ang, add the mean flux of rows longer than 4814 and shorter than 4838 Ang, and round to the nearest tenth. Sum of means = 4.4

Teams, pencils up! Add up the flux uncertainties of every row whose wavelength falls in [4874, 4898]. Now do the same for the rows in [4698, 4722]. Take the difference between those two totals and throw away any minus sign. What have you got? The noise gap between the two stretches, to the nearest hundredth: 0.12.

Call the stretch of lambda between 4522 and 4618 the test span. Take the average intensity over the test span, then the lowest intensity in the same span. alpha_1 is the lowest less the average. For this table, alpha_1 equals -1.9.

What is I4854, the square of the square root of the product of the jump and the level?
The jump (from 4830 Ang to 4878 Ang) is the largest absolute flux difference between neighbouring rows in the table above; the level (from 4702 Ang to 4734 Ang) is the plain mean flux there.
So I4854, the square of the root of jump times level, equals 0.80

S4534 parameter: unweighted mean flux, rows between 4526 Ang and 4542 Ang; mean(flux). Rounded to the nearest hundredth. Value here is 2.58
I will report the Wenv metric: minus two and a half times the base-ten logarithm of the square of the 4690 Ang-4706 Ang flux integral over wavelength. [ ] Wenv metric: -7.9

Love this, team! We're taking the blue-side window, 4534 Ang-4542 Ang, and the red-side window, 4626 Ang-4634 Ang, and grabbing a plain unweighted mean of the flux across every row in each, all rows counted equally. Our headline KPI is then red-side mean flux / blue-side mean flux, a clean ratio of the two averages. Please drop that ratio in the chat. 1.41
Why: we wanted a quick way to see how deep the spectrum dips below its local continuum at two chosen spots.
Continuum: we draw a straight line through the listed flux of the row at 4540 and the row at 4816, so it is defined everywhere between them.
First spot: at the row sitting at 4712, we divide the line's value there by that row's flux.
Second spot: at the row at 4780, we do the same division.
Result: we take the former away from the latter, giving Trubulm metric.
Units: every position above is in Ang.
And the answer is -0.06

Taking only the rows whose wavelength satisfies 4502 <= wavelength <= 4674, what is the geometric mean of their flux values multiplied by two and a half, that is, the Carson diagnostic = 6.7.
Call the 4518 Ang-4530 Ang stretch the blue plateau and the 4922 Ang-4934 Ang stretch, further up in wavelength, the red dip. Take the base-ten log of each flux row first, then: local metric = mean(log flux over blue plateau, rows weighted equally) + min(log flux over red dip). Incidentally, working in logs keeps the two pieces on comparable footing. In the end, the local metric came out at 0.68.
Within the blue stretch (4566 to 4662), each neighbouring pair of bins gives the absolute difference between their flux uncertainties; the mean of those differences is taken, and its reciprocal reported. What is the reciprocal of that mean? 2300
